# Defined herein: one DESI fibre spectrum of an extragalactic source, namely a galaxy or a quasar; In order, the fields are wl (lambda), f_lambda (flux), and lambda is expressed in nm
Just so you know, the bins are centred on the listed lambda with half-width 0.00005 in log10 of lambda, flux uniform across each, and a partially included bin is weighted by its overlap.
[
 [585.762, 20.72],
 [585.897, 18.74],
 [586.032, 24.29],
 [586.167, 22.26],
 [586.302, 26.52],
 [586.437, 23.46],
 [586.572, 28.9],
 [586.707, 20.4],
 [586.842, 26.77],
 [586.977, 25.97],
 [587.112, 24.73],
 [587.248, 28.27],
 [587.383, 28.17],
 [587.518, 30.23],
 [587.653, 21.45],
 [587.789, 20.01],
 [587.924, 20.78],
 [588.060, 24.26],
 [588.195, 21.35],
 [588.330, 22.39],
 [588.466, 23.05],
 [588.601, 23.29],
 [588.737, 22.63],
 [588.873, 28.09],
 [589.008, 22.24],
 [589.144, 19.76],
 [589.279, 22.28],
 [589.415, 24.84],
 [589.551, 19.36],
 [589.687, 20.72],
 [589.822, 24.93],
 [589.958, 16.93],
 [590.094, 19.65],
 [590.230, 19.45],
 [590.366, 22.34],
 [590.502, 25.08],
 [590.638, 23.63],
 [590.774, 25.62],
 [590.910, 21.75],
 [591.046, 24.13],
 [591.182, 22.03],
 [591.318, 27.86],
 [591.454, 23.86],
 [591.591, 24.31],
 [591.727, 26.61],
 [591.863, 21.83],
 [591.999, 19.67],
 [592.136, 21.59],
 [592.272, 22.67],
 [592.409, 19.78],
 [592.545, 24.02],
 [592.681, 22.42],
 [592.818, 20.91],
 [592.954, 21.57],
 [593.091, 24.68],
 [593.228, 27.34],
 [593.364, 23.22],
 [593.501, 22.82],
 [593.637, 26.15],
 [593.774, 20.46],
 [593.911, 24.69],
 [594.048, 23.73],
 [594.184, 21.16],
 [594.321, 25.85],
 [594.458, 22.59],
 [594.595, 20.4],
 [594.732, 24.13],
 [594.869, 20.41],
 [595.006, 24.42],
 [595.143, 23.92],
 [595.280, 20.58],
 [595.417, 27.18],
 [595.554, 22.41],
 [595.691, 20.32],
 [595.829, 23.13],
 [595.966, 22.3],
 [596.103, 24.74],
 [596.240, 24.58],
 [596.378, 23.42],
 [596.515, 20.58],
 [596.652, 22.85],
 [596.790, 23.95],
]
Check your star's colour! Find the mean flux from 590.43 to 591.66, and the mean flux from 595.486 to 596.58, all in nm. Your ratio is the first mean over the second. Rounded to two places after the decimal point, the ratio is 1.07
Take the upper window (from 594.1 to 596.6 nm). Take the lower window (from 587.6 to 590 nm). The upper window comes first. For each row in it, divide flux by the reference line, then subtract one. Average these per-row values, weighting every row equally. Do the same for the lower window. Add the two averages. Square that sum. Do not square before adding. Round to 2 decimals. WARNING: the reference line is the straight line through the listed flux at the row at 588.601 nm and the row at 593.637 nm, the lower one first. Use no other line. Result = 0.04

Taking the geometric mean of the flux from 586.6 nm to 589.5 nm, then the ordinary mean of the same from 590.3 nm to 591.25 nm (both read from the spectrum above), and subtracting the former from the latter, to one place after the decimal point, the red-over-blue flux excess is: -0.2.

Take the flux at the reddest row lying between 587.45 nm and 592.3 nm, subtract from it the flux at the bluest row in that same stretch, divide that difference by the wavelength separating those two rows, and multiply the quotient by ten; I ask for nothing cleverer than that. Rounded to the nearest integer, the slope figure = -16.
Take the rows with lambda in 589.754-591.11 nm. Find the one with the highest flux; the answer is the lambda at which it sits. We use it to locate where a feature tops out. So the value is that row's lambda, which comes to 590.774 nm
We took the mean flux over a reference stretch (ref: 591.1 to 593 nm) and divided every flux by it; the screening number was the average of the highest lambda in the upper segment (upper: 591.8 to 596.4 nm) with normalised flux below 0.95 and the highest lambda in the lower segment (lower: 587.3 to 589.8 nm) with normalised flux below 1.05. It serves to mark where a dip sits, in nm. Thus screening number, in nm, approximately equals 592.69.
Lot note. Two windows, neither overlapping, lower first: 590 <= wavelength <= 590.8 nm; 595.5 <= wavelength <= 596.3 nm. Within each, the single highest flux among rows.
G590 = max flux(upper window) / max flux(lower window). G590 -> 0.966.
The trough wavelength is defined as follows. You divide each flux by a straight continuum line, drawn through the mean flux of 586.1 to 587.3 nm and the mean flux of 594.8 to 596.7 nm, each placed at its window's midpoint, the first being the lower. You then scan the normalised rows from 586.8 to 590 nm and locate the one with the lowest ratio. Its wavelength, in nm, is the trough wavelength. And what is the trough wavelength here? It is 589.958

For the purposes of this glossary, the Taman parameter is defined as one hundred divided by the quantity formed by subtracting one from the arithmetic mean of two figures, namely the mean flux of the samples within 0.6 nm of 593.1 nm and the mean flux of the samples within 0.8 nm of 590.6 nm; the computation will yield 4.50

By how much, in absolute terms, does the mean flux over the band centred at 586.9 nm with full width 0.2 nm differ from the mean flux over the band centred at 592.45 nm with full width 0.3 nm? 4.5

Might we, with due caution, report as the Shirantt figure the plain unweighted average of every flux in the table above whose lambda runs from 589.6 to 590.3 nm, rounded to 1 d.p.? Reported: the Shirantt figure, 20.3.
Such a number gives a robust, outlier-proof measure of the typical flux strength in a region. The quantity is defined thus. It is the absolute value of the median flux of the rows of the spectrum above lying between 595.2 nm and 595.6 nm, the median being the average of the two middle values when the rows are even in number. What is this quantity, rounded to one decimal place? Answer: 22.4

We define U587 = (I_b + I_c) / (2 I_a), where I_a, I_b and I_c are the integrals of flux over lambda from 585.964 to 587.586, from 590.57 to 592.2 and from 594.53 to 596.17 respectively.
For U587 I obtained 0.91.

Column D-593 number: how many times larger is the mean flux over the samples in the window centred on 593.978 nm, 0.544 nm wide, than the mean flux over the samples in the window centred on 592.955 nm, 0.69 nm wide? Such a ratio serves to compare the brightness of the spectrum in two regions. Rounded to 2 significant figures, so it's 0.96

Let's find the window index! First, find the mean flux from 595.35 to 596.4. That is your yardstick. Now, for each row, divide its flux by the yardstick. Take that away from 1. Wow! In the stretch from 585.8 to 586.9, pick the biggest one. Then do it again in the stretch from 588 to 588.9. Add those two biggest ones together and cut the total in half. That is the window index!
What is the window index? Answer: 0.15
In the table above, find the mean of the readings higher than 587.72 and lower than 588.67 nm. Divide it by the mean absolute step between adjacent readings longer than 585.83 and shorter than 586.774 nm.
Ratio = 4.6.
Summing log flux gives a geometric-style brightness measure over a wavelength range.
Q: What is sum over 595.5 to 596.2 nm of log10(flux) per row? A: 6.76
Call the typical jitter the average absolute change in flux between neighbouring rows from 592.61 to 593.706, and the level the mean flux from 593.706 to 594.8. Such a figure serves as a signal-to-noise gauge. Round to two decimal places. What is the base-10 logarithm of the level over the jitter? 1.01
